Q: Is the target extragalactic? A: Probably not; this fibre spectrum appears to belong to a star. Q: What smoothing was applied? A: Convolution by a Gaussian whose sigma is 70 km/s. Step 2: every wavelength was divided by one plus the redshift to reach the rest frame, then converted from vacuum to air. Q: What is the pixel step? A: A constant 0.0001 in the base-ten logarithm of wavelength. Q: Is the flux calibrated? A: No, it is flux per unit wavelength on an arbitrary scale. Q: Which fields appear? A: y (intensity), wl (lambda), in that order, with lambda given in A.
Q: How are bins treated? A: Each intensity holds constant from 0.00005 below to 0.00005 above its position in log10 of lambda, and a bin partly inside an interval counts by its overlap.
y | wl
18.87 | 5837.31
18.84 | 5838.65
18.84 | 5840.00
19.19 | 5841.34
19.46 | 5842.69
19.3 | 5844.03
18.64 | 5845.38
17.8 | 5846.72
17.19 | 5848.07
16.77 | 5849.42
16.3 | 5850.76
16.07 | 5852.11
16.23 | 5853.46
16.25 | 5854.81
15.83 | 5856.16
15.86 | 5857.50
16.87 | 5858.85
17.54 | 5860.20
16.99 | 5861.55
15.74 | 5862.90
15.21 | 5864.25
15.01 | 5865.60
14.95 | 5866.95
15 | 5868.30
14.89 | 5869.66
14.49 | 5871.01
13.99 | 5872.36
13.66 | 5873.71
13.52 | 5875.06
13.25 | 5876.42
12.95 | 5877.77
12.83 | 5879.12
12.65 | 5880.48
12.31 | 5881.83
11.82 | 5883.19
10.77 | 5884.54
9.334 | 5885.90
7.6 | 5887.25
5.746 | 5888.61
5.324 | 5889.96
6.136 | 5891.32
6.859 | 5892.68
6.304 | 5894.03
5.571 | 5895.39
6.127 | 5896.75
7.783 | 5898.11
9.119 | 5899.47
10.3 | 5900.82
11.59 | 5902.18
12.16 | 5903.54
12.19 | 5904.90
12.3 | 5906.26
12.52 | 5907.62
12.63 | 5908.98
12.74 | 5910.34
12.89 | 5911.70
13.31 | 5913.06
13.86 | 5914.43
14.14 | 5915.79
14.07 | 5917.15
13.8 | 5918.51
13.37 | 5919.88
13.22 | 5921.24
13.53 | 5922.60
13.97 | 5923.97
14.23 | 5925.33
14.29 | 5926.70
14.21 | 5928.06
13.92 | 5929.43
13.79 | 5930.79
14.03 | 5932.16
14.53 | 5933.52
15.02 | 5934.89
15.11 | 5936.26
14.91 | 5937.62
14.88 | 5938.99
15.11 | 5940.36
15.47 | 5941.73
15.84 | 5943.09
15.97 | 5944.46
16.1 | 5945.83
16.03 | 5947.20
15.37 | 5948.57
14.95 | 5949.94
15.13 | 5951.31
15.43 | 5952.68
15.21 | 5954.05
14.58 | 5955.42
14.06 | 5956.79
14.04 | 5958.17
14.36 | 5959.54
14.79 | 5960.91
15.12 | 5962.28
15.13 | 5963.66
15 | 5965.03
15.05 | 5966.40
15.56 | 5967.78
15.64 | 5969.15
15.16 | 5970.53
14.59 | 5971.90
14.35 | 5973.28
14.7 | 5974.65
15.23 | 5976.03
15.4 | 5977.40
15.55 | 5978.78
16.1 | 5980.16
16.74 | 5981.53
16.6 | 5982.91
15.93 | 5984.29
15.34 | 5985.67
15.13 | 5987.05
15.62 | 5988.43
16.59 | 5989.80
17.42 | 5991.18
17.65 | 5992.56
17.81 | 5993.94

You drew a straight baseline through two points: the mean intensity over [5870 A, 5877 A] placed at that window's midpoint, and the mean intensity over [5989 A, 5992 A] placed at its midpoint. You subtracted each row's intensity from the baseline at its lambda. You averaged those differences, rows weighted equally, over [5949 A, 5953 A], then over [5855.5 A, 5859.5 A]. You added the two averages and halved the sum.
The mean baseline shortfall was -1.0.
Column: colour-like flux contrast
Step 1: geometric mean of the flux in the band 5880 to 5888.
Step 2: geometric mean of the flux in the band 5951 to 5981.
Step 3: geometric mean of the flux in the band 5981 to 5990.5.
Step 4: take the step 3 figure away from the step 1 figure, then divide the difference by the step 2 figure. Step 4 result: -0.36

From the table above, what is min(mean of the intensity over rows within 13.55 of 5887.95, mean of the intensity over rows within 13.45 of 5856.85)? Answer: 9.3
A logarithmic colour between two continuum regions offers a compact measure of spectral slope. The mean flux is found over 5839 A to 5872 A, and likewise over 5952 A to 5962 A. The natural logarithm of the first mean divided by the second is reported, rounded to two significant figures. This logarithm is 0.13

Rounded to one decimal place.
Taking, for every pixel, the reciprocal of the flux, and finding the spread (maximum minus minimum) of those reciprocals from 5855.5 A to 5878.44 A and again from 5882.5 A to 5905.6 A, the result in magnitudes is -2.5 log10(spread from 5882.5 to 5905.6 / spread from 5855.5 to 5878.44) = -1.8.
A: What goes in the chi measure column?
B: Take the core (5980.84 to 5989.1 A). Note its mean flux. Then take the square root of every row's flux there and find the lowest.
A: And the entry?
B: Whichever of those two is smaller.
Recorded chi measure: 3.89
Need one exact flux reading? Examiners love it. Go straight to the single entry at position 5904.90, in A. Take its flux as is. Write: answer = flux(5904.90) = 12.19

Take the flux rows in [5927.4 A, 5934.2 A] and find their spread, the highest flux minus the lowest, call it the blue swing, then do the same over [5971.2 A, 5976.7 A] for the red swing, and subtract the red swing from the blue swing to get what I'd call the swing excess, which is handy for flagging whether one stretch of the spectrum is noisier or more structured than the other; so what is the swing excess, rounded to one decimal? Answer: -0.1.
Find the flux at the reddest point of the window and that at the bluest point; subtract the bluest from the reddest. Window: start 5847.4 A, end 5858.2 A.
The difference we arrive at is -1.3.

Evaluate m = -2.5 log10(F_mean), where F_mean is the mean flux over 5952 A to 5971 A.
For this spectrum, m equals -2.94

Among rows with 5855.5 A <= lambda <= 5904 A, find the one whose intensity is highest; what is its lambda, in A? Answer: 5860.20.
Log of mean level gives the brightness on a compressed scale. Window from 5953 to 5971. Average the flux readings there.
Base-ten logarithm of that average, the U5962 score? 1.17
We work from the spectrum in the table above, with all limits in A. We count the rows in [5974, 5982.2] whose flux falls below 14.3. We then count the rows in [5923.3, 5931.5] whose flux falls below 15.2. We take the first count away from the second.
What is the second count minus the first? 6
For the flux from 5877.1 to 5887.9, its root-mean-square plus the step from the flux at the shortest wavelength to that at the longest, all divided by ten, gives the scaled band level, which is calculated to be 0.61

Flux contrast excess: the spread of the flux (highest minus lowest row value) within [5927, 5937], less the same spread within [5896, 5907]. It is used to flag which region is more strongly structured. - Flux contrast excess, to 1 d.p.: -4.9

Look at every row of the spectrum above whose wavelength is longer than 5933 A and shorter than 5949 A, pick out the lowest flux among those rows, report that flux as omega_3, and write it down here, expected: 14.53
